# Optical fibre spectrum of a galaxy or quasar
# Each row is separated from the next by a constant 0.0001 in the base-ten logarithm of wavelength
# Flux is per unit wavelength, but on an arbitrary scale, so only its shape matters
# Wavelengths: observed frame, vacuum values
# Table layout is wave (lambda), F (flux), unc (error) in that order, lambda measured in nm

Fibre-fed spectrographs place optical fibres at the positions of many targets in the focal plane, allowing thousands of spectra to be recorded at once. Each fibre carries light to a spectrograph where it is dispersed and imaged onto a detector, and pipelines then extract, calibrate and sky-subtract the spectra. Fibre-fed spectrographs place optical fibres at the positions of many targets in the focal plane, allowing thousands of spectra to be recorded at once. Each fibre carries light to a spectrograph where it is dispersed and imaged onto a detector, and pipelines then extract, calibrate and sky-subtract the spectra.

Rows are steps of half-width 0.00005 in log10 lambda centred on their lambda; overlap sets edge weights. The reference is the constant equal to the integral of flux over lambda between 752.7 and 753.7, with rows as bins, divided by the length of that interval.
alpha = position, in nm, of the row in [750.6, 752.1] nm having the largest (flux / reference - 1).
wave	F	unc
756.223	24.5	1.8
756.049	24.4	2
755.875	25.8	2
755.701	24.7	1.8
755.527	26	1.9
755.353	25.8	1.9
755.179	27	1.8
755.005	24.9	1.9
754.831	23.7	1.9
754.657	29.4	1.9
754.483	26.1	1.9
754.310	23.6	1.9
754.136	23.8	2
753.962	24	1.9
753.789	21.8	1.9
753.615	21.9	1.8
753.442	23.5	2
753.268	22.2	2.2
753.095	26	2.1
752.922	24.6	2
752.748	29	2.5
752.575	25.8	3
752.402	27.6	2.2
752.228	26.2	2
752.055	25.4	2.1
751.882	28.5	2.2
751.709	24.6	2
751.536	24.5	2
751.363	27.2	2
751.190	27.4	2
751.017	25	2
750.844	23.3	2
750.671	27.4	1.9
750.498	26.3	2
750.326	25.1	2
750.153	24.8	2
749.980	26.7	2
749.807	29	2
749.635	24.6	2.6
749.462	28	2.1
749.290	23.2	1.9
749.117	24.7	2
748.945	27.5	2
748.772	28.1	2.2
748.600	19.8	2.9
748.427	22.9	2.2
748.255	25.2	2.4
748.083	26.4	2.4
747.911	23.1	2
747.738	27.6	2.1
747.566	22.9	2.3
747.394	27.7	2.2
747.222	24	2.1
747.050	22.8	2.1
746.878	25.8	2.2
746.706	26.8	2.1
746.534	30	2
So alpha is 751.882 nm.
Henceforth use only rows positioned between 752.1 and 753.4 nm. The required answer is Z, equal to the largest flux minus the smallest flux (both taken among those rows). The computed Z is 6.8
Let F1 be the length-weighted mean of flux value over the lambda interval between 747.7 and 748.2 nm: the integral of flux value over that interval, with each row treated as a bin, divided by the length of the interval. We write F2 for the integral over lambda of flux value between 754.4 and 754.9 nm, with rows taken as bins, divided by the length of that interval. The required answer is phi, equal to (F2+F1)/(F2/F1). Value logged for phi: 50.0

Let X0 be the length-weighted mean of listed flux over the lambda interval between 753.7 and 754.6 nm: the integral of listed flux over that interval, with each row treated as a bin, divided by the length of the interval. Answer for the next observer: 24.0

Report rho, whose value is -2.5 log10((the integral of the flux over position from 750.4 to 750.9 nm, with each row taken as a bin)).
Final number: -2.78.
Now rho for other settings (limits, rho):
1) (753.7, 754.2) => -2.66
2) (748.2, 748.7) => -2.63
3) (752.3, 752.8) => -2.84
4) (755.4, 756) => -2.96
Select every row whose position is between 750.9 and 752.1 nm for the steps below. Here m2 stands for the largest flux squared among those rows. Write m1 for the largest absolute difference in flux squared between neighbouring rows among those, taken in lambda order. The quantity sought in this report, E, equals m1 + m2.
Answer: 1019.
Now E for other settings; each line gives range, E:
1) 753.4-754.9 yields 1167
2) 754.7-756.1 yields 838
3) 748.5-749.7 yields 1187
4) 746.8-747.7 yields 1010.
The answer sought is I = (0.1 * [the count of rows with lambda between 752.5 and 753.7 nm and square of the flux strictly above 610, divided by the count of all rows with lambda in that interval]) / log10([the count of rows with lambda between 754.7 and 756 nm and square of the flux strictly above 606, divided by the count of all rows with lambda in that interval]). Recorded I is -0.64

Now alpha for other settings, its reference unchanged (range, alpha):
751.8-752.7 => 751.882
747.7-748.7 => 747.738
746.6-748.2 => 747.394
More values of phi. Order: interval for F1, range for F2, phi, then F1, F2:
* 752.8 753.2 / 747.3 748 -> 51.2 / 25.5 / 25.3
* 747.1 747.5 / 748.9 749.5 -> 50.7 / 25.4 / 25.6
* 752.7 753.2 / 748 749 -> 53.7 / 26.2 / 24.9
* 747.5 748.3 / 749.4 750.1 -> 48.4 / 25.1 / 26.9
